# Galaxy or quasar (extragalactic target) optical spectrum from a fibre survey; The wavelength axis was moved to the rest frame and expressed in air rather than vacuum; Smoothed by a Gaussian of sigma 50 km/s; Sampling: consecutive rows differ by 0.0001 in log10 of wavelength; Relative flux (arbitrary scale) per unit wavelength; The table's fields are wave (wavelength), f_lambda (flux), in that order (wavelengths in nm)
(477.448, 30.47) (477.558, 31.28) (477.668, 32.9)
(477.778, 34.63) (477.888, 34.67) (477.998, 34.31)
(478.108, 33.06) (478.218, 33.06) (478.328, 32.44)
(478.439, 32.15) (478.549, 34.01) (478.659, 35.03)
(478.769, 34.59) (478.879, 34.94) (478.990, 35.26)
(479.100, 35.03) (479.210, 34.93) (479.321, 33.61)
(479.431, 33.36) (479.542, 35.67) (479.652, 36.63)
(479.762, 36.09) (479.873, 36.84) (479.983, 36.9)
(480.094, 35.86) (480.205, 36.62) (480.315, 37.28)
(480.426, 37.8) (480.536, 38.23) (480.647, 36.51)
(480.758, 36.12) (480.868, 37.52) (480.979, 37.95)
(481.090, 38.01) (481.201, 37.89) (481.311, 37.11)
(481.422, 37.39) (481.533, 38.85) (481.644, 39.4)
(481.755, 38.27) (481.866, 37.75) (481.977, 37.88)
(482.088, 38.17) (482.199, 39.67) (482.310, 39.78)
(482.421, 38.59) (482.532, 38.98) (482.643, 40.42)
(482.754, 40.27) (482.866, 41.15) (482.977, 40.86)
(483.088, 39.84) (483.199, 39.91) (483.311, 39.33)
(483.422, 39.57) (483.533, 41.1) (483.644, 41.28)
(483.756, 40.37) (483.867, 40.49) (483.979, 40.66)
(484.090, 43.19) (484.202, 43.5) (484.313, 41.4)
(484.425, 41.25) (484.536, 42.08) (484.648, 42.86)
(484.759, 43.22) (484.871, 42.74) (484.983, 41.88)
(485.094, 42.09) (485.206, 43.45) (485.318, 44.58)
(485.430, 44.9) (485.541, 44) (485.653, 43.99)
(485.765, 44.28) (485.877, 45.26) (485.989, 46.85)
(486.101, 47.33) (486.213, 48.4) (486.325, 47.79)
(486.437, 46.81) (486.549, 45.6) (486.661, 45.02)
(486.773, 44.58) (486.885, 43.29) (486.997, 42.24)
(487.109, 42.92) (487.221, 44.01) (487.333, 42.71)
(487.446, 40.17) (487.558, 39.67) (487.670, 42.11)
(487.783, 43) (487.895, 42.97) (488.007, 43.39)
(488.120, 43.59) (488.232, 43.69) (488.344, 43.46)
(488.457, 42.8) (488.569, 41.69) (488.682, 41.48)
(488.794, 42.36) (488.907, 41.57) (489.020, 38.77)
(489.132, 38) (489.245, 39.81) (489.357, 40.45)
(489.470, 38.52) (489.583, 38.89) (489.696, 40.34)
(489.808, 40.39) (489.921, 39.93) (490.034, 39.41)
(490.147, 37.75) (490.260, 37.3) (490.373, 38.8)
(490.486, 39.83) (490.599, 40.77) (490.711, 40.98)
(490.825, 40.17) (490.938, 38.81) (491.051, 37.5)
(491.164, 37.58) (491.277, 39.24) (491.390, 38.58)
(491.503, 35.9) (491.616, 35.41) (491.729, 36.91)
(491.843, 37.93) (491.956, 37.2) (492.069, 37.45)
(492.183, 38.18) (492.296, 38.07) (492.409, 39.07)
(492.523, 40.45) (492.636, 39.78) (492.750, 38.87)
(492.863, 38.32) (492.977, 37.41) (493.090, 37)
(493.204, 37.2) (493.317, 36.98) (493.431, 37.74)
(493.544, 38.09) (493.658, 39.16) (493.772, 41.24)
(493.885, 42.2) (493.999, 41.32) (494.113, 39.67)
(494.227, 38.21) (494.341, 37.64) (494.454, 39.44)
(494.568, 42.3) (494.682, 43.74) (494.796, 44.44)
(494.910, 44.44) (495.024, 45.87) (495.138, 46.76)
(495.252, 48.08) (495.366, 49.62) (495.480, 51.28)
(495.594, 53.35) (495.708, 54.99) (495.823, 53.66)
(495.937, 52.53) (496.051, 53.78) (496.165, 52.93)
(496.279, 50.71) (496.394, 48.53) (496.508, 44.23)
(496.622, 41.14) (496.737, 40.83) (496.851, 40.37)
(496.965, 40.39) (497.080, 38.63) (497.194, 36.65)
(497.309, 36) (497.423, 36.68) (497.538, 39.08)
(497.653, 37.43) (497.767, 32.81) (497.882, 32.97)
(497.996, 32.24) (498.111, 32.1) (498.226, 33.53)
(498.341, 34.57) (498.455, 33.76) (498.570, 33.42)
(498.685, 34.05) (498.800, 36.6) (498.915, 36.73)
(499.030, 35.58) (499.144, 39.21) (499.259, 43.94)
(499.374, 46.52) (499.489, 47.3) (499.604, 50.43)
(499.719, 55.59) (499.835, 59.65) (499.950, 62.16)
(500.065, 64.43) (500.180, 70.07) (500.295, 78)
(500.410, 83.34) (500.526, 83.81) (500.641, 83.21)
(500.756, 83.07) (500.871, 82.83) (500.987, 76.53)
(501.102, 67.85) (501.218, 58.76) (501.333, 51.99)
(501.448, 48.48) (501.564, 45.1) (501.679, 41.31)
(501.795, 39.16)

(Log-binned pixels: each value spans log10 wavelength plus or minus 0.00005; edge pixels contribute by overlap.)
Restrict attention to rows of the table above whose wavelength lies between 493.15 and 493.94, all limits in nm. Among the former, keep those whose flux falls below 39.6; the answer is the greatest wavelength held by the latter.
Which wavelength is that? 493.658 nm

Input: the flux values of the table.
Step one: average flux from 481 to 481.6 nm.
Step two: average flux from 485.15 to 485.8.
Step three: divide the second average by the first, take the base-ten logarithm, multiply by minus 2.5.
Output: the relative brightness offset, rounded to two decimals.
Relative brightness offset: -0.17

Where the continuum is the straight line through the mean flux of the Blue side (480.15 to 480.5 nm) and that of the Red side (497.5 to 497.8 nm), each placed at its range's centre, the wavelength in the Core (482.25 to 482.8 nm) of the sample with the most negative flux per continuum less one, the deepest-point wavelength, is 482.421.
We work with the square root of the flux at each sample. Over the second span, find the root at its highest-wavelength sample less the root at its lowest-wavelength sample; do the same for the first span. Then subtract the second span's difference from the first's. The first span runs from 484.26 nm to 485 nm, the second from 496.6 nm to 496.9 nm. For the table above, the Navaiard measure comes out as 0.10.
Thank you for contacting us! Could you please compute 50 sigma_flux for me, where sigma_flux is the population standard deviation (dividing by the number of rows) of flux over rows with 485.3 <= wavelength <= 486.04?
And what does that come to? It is 46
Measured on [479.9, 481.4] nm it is 37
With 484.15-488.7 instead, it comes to 96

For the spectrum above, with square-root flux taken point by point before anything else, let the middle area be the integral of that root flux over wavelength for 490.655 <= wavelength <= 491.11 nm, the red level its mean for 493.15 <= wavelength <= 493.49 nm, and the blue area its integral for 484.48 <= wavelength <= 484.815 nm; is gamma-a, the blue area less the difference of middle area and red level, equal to 5.5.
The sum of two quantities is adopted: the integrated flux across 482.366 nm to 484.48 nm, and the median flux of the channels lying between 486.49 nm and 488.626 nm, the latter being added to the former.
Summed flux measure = 129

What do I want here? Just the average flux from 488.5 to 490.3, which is 39.8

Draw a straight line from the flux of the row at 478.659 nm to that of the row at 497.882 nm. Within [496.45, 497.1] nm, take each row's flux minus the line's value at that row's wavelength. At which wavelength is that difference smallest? 497.080 nm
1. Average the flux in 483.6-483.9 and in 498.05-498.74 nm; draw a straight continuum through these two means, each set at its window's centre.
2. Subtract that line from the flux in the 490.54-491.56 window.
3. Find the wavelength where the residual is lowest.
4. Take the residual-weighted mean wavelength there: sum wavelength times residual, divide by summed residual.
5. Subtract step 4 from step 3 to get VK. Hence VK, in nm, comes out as 0.65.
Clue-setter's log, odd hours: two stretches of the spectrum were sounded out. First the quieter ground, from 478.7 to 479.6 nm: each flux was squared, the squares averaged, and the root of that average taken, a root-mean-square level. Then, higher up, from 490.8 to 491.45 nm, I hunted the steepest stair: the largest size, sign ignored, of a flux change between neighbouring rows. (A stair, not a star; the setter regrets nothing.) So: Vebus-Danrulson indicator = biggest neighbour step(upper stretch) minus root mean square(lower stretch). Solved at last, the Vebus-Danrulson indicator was -33.0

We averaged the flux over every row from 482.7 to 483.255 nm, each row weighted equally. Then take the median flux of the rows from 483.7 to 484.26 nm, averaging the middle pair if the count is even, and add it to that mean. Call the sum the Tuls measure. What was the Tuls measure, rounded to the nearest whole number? 81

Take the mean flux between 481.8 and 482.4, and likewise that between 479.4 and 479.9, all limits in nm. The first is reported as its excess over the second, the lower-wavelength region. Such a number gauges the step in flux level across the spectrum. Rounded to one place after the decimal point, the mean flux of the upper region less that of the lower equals 2.9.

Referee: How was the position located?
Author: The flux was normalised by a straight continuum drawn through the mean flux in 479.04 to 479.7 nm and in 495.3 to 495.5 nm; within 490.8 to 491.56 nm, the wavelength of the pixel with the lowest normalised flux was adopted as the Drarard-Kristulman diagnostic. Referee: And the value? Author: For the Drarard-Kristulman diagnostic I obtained 491.503 nm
